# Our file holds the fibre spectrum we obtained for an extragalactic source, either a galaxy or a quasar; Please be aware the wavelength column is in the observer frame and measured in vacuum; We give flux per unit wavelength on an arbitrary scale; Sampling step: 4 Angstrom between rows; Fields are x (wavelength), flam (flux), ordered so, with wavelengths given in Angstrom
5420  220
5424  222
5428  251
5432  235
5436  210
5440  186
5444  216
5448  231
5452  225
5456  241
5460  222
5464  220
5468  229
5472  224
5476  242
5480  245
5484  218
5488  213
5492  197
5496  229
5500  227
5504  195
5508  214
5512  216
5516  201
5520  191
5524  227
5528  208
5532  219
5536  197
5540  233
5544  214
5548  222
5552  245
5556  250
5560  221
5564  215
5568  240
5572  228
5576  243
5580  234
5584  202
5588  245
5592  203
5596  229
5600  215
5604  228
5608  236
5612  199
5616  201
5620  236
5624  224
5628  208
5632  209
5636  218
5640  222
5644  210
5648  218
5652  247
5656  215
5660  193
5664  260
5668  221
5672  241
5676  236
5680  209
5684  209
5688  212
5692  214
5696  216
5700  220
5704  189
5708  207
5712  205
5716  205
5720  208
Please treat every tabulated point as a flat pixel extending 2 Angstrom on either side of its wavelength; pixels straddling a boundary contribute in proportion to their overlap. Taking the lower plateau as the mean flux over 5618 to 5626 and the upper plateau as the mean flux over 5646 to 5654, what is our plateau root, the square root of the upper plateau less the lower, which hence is 1.6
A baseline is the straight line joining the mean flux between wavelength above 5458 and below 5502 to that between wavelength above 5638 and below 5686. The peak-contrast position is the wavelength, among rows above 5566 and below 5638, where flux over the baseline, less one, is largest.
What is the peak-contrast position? 5588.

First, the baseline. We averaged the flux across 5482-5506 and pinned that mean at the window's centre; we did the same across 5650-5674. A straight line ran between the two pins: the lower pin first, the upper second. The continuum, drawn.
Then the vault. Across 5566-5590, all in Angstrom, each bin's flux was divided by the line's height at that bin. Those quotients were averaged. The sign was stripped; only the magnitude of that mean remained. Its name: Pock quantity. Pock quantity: 1.05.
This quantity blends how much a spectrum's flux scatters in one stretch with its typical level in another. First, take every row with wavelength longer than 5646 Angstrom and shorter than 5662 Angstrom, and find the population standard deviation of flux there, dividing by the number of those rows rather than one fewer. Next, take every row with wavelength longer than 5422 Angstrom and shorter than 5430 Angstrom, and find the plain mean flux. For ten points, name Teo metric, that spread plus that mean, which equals 256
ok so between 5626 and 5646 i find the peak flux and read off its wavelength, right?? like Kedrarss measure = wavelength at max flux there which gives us 5640 Angstrom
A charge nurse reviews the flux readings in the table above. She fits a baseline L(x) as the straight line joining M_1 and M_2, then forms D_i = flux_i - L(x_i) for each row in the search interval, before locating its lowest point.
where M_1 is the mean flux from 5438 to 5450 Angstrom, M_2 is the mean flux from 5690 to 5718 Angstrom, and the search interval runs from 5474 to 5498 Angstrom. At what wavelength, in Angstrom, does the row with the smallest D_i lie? 5492 Angstrom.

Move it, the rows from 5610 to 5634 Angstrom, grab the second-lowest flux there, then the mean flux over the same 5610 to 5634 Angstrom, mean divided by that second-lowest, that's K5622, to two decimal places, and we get 1.06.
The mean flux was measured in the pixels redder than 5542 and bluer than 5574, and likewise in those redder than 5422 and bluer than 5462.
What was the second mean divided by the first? 0.98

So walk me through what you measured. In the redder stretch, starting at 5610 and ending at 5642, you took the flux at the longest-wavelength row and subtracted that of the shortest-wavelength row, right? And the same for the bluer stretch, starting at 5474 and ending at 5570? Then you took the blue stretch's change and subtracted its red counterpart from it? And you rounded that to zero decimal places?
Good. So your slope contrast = -25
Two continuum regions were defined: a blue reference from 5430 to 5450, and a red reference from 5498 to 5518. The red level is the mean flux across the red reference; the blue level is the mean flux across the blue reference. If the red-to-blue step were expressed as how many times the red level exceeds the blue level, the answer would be 0.98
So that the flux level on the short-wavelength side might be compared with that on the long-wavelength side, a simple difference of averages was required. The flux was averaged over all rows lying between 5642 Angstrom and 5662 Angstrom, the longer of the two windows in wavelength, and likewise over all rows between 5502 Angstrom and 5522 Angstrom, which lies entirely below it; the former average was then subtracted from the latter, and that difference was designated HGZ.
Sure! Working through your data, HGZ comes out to -13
